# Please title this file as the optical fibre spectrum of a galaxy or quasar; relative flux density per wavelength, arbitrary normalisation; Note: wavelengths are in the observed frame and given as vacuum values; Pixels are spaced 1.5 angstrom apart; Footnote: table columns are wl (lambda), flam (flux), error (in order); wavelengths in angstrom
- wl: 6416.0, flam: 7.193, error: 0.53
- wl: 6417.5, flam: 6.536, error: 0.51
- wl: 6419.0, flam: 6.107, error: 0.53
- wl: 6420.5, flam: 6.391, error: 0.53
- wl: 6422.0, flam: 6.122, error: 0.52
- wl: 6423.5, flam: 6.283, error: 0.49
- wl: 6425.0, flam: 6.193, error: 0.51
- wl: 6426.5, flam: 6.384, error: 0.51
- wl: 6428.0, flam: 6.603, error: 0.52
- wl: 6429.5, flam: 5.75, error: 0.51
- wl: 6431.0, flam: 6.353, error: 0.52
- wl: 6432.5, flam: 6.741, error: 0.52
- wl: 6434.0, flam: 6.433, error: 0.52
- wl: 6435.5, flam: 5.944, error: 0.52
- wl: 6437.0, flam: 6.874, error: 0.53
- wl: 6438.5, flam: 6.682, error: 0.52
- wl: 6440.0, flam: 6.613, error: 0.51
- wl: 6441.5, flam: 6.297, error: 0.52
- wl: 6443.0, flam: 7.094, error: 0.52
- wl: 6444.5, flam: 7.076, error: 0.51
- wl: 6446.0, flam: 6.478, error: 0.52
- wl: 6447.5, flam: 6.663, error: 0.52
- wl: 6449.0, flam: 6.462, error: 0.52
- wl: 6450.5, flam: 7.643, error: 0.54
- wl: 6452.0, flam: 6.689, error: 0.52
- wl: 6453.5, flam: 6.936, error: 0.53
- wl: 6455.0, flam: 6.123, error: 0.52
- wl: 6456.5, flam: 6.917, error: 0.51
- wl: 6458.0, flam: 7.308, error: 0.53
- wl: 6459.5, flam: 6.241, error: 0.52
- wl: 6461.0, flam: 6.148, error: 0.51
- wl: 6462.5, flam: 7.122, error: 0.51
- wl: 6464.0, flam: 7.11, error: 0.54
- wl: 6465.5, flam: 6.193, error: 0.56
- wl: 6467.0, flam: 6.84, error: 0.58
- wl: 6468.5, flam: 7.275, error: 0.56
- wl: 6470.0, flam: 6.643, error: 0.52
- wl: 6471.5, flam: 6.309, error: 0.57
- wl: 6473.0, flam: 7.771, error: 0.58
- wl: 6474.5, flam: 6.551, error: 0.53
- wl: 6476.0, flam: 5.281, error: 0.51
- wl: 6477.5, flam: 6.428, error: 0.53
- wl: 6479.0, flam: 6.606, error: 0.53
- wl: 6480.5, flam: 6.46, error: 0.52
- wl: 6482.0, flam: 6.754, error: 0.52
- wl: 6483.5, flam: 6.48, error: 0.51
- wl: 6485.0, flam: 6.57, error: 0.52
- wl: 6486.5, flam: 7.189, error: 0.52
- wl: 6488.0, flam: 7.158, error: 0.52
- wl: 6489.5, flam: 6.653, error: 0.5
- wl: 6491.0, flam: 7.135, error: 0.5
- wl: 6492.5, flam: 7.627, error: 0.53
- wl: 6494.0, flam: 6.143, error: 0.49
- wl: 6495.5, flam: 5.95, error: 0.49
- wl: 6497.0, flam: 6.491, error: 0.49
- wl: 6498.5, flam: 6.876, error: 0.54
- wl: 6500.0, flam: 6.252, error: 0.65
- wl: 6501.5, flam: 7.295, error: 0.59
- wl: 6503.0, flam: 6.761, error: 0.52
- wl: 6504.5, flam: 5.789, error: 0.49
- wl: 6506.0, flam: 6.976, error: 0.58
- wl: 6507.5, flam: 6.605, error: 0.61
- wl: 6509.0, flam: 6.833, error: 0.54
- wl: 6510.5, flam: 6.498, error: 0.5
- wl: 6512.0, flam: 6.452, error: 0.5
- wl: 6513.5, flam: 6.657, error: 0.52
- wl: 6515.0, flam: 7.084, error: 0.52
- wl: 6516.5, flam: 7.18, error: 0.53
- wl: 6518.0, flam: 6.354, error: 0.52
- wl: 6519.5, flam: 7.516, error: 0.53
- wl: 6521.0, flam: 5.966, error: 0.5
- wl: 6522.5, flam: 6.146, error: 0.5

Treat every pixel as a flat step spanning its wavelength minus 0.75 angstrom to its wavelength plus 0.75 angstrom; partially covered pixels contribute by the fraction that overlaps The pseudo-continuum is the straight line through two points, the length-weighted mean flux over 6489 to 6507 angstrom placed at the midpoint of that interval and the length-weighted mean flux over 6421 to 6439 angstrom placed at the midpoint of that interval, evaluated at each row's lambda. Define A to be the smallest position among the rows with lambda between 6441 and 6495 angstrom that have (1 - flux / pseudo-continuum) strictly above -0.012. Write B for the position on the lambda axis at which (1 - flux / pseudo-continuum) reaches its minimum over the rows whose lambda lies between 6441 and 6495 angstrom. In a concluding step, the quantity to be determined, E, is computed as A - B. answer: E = -31.5 angstrom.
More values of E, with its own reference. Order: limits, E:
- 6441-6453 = -9.0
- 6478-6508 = -13.5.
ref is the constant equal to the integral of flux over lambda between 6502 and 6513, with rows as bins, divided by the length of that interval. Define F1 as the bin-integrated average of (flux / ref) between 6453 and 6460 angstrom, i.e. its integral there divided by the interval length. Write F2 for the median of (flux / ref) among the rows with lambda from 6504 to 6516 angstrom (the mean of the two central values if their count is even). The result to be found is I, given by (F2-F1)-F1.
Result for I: -1.03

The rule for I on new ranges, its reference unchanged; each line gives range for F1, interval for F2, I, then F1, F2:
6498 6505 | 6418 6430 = -1.06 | 1.01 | 0.95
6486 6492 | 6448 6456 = -1.13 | 1.07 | 1.02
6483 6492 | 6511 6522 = -1.08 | 1.05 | 1.01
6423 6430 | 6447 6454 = -0.89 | 0.95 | 1.02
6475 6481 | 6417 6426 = -0.94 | 0.94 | 0.95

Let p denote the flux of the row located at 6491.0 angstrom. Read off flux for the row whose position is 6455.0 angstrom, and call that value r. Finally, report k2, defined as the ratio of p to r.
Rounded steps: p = 7.135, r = 6.123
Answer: 1.17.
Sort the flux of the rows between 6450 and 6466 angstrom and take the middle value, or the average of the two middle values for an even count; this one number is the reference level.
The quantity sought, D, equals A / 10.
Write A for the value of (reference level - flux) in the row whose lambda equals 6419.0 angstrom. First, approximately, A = 0.8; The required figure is 0.08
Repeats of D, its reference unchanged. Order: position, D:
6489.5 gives 0.03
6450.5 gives -0.07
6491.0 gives -0.02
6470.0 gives 0.03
